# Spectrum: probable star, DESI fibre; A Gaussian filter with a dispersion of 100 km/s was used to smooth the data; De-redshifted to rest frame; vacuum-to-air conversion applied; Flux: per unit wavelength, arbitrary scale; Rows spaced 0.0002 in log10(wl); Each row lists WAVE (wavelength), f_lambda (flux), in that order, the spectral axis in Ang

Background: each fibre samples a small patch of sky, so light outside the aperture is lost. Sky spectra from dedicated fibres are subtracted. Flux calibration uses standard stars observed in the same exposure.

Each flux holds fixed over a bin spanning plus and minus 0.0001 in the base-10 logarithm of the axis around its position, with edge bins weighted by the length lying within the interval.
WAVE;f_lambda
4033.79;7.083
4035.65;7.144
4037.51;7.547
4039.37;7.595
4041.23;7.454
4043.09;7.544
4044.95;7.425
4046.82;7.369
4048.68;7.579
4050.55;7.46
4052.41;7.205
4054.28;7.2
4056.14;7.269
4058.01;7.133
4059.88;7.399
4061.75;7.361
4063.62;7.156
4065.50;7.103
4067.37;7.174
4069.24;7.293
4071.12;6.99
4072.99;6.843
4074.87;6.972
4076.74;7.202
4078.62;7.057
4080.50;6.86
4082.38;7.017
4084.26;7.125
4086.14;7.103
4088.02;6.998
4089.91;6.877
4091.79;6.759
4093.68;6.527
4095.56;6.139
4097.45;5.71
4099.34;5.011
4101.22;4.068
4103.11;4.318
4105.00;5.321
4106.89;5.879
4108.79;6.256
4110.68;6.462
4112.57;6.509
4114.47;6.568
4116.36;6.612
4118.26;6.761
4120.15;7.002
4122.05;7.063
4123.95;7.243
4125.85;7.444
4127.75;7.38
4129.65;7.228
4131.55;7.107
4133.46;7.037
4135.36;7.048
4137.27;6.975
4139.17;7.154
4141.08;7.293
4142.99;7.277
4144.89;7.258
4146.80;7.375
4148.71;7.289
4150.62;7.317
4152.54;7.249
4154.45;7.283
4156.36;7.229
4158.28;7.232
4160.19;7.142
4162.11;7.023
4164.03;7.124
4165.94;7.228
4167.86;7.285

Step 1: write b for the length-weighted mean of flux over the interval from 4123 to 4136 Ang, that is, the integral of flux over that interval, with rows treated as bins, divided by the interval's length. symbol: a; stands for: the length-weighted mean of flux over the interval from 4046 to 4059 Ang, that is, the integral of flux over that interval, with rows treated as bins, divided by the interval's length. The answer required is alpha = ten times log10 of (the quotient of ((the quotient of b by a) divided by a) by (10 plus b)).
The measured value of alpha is -21.1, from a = 7.3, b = 7.2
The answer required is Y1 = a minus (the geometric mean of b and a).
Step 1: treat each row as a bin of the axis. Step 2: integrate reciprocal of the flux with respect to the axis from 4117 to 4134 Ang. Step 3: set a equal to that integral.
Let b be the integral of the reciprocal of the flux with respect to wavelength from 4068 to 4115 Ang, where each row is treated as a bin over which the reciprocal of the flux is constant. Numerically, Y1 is -1.9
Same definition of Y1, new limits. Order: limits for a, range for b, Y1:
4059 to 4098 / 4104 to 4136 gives 0.4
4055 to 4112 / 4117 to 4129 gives 5.0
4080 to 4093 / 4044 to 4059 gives -0.1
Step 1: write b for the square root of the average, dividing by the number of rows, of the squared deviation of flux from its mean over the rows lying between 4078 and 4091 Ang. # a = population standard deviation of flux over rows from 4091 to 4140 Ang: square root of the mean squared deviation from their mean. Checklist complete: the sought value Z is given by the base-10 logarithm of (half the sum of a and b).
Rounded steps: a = 0.89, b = 0.10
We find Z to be -0.31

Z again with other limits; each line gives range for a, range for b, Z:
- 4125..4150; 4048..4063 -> -0.85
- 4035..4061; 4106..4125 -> -0.57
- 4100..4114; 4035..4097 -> -0.21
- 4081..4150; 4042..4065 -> -0.32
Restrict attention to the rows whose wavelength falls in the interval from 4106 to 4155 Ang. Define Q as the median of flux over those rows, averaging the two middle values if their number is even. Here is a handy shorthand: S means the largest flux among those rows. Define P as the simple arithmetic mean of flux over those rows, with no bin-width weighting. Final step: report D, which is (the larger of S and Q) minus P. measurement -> 0.44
